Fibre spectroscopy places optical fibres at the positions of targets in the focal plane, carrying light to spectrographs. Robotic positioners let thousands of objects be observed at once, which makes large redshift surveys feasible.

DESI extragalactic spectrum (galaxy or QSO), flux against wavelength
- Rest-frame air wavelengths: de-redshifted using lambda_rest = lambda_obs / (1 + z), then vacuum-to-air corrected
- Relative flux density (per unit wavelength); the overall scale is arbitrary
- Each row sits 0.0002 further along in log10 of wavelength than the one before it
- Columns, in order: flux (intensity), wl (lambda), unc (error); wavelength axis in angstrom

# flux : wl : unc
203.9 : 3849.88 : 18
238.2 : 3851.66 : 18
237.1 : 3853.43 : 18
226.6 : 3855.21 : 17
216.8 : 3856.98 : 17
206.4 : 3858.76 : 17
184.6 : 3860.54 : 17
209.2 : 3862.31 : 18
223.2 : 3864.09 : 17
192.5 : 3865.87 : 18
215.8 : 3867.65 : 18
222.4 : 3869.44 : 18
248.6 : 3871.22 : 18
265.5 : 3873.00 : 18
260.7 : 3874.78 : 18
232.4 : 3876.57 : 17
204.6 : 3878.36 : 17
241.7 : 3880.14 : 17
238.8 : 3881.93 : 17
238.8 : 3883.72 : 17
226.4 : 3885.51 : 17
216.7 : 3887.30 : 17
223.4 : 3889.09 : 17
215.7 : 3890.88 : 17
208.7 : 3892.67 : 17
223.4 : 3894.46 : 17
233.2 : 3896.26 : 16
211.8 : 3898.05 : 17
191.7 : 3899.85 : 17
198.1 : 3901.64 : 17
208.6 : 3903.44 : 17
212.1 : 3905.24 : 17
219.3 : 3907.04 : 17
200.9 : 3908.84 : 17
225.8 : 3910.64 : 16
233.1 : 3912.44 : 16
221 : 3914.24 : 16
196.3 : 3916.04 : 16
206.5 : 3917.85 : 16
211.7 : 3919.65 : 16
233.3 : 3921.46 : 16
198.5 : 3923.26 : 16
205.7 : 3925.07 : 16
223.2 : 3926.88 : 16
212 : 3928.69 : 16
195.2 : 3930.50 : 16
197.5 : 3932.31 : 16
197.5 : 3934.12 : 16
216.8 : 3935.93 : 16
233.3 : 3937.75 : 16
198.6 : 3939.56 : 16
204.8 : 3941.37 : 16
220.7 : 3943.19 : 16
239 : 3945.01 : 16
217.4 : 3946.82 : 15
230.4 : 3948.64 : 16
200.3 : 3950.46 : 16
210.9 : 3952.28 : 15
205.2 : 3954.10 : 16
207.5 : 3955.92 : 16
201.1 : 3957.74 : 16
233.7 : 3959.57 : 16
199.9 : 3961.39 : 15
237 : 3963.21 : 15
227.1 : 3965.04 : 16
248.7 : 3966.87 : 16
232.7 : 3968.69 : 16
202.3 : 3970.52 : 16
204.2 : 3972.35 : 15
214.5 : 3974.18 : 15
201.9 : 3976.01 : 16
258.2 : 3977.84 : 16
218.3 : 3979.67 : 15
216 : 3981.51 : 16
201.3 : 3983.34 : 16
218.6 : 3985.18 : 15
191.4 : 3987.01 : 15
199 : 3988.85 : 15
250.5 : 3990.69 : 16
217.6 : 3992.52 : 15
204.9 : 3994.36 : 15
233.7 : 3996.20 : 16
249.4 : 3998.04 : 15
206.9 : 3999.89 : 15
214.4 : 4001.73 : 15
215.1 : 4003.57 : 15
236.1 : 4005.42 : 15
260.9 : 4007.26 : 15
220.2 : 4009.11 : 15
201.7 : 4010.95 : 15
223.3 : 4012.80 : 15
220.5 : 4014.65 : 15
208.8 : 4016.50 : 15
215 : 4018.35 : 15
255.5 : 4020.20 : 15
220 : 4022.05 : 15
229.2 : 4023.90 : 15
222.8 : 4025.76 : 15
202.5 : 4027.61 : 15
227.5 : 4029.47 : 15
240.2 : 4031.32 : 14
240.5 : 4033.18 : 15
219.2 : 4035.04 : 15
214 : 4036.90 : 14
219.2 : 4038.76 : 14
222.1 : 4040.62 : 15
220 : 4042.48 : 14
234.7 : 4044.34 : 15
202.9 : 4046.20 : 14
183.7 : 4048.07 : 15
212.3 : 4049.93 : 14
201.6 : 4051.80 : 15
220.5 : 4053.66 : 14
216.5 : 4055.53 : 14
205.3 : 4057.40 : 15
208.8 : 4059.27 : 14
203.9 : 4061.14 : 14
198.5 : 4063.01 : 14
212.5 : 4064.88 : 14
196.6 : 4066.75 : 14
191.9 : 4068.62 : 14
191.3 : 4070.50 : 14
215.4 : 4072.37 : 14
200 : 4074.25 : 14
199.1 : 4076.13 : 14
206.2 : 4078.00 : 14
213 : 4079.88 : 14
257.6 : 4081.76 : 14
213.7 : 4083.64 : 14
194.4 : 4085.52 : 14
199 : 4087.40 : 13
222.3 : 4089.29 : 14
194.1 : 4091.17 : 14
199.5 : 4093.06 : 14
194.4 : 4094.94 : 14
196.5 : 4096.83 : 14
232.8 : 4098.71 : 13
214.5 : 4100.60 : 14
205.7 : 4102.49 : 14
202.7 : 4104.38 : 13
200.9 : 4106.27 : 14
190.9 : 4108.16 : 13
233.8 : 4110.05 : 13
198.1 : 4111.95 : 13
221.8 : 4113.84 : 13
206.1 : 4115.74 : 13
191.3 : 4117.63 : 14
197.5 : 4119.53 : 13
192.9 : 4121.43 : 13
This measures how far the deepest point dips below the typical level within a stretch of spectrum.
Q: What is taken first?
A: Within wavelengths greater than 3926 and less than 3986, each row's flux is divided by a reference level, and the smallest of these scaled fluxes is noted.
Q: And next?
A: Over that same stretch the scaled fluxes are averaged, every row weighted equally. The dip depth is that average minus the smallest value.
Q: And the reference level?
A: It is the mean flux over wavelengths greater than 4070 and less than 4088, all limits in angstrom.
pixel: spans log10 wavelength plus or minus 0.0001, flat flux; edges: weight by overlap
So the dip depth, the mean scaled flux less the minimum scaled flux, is 0.099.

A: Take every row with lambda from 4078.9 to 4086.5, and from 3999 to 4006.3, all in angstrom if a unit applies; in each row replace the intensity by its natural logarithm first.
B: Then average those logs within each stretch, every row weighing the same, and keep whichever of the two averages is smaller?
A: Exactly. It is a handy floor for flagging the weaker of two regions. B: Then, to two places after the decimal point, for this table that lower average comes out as 5.38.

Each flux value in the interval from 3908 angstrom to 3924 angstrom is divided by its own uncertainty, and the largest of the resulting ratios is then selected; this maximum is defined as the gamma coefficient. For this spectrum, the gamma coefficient 14.6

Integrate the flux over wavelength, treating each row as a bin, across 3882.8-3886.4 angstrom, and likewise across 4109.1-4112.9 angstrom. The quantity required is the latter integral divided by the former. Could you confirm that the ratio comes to 0.98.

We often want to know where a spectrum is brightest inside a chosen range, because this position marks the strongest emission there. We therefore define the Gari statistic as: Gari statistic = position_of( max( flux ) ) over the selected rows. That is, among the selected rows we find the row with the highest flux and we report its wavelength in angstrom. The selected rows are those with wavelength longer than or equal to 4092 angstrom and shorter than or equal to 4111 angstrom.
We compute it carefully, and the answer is 4110.05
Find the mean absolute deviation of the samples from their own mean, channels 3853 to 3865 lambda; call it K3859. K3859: 12.7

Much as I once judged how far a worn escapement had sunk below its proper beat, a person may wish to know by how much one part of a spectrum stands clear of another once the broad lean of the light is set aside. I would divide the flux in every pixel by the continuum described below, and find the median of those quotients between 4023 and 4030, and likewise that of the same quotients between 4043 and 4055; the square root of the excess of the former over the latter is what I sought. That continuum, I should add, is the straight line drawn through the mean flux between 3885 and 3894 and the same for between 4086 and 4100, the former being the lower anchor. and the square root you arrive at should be 0.28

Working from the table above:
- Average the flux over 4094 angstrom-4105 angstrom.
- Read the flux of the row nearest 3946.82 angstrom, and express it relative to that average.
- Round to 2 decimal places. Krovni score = 1.05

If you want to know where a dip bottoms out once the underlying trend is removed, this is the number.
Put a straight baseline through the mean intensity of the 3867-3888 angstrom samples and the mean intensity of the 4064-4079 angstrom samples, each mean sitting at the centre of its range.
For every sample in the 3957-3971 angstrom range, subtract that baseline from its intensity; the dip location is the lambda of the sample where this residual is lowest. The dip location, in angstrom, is 3961.39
